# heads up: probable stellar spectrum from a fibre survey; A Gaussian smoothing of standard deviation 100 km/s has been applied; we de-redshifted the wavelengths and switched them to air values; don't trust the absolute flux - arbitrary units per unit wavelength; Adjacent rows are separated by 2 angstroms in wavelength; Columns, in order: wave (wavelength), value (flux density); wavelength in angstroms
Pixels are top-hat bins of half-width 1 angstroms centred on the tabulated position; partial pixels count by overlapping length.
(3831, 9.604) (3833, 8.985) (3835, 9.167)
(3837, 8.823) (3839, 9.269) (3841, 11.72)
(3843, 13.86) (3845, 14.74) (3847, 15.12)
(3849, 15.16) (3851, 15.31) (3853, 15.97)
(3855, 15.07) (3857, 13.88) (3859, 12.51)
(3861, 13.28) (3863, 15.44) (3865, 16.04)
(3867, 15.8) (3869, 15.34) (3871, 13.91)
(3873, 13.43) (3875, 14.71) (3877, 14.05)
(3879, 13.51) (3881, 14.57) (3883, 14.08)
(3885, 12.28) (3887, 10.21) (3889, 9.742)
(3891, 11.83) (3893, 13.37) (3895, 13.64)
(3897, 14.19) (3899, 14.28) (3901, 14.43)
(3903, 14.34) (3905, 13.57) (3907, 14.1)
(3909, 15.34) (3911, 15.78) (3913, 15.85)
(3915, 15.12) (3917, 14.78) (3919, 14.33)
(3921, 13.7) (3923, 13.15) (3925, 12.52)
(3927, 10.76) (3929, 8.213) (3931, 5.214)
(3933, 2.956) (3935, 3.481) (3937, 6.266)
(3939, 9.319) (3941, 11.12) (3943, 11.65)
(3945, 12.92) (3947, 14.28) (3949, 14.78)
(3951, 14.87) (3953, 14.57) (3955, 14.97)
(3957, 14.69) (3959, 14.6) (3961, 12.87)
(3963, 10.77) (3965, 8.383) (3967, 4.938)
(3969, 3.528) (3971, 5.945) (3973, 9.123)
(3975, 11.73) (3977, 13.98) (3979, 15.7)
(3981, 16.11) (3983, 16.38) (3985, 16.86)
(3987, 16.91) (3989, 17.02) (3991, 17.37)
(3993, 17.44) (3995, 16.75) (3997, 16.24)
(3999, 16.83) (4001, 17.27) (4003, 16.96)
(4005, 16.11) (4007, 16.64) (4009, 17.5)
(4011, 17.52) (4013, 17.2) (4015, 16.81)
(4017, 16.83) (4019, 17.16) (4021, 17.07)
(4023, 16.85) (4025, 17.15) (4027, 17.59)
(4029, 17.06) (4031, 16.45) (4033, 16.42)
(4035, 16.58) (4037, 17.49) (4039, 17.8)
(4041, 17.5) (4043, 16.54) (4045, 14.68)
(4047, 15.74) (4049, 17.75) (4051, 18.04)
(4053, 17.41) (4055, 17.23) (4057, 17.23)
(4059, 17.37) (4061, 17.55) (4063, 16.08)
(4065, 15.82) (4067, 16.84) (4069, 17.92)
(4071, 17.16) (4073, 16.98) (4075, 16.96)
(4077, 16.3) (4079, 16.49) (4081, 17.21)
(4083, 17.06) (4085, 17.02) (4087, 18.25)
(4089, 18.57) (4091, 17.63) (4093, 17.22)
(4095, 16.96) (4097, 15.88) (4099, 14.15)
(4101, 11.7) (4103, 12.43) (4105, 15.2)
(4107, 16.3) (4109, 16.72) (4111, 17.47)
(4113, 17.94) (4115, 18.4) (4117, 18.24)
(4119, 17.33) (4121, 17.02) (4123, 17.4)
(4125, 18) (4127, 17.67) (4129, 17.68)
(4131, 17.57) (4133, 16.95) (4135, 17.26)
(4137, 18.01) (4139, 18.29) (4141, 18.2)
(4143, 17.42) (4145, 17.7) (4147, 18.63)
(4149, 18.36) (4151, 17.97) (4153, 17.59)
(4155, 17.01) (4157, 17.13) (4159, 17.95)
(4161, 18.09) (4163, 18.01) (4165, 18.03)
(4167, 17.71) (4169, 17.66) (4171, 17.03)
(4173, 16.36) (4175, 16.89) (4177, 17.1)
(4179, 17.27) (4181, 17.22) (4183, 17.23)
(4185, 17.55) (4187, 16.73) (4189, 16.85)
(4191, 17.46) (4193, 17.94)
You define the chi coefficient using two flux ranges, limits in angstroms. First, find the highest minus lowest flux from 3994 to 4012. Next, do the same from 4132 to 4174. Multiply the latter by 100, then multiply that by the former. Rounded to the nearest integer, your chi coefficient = 320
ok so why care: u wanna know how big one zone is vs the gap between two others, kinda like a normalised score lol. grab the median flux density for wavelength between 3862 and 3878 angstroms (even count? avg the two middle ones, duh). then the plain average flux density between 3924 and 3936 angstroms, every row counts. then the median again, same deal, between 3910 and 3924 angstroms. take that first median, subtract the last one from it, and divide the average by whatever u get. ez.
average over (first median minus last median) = 29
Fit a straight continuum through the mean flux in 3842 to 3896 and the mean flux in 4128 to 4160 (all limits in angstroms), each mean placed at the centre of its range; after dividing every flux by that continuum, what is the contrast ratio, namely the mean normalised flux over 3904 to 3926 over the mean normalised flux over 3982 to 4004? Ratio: 0.91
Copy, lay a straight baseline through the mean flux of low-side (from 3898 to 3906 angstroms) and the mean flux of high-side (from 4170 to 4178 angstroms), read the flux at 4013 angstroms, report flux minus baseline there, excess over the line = 1.9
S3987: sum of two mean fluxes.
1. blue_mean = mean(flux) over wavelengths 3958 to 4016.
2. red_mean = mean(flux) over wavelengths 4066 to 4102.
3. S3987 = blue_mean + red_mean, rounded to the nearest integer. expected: 31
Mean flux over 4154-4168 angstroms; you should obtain 17.7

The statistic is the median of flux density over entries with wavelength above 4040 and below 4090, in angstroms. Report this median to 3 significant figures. 17.2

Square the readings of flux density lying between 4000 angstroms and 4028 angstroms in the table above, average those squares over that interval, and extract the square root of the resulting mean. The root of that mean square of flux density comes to 17.1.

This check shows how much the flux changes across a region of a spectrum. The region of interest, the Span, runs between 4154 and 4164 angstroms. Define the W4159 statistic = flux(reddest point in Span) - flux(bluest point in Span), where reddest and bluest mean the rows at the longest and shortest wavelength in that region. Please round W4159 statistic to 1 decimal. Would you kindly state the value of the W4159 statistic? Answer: 1.0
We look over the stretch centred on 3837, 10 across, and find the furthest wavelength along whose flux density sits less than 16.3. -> 3841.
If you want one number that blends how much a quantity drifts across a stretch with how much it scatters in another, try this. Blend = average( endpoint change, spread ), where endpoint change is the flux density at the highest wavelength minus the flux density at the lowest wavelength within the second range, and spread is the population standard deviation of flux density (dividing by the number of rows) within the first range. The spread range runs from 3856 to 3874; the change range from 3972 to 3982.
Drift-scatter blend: 4.1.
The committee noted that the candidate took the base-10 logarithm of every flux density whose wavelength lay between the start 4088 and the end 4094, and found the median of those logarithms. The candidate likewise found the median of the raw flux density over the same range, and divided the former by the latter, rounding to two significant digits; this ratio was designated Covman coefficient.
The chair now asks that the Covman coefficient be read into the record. 0.071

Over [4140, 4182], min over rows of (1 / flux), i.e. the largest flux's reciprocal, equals 0.0537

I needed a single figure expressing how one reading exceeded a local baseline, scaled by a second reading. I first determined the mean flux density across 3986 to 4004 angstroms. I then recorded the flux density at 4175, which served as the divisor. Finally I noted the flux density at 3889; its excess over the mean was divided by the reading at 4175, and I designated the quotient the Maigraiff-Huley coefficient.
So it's -0.43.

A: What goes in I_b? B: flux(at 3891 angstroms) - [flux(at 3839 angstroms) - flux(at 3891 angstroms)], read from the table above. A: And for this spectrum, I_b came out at 14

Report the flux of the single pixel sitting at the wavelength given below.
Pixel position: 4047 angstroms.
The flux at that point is 15.74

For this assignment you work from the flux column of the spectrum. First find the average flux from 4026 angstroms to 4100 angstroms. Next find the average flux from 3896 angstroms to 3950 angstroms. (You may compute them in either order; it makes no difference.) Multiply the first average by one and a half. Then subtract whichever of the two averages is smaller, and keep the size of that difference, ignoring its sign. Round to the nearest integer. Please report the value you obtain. 13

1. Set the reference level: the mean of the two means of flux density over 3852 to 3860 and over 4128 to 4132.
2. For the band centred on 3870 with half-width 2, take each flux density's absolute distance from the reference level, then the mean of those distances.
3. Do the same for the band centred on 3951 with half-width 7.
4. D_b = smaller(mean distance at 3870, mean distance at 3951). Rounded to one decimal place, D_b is 1.4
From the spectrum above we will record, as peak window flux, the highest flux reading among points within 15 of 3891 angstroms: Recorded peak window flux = 14.57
